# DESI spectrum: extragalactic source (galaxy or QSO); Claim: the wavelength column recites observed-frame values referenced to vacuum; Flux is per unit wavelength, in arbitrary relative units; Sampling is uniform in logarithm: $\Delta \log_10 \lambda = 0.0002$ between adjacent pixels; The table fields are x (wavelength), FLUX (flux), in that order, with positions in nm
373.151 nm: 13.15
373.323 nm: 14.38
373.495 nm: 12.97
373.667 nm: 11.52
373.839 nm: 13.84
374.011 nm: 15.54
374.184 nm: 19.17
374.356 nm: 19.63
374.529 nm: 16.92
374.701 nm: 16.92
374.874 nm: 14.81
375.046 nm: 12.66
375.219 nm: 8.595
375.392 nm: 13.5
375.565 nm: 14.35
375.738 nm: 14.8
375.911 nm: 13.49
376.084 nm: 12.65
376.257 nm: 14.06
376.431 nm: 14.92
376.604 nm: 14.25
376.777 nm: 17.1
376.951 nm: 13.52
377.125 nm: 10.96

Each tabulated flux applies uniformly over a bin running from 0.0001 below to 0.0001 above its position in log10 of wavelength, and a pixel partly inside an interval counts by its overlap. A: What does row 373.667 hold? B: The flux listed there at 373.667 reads 11.52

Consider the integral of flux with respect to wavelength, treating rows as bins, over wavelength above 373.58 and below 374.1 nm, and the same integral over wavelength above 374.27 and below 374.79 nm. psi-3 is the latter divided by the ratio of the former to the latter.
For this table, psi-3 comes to 12.1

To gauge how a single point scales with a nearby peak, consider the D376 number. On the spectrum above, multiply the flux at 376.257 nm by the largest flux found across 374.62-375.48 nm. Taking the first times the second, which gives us 238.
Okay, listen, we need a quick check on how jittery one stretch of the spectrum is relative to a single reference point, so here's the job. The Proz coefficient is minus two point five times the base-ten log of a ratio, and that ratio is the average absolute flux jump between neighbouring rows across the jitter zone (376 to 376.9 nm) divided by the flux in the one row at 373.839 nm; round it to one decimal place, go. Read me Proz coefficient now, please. 2.5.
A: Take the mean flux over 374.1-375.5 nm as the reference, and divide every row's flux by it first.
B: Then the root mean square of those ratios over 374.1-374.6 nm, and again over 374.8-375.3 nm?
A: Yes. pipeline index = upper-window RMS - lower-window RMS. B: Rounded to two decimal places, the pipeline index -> -0.41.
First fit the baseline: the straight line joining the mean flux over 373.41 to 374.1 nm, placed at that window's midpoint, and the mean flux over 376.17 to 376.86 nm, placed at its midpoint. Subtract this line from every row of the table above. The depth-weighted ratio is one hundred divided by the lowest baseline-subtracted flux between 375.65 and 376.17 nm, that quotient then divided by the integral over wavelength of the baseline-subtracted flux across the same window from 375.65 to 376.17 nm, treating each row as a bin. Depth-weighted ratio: 82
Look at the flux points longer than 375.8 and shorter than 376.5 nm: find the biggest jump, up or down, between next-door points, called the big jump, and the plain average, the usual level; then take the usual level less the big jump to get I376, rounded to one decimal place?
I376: 12.4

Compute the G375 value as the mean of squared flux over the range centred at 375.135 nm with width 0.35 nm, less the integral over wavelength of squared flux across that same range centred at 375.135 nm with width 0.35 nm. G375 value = 77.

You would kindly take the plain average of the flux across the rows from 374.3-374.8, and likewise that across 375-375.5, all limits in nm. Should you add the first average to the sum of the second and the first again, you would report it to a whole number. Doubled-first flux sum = 47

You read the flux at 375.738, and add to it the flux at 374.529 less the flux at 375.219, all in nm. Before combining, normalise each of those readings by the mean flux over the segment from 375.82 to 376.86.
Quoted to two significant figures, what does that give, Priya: 1.6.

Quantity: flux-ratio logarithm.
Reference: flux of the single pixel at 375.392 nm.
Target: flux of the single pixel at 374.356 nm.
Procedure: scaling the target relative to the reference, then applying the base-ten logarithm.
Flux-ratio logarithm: 0.16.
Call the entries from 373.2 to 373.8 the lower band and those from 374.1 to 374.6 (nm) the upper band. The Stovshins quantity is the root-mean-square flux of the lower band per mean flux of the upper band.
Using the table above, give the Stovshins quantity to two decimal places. 0.70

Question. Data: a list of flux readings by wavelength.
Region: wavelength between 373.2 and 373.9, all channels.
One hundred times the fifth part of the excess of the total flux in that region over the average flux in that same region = 791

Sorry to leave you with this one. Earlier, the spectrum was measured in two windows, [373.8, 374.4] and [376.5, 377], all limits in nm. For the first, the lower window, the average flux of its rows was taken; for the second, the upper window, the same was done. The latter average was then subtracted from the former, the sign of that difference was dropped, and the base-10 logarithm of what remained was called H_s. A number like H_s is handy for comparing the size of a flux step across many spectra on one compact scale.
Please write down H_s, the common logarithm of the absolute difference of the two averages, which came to 0.3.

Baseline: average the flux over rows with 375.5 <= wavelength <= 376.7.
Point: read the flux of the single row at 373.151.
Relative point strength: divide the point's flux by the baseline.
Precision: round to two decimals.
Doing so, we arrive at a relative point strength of 0.93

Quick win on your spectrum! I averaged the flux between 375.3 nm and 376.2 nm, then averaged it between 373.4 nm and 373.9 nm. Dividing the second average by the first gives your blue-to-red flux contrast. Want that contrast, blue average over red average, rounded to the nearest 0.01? 0.93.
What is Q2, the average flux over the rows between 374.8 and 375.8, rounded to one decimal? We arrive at 13.1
